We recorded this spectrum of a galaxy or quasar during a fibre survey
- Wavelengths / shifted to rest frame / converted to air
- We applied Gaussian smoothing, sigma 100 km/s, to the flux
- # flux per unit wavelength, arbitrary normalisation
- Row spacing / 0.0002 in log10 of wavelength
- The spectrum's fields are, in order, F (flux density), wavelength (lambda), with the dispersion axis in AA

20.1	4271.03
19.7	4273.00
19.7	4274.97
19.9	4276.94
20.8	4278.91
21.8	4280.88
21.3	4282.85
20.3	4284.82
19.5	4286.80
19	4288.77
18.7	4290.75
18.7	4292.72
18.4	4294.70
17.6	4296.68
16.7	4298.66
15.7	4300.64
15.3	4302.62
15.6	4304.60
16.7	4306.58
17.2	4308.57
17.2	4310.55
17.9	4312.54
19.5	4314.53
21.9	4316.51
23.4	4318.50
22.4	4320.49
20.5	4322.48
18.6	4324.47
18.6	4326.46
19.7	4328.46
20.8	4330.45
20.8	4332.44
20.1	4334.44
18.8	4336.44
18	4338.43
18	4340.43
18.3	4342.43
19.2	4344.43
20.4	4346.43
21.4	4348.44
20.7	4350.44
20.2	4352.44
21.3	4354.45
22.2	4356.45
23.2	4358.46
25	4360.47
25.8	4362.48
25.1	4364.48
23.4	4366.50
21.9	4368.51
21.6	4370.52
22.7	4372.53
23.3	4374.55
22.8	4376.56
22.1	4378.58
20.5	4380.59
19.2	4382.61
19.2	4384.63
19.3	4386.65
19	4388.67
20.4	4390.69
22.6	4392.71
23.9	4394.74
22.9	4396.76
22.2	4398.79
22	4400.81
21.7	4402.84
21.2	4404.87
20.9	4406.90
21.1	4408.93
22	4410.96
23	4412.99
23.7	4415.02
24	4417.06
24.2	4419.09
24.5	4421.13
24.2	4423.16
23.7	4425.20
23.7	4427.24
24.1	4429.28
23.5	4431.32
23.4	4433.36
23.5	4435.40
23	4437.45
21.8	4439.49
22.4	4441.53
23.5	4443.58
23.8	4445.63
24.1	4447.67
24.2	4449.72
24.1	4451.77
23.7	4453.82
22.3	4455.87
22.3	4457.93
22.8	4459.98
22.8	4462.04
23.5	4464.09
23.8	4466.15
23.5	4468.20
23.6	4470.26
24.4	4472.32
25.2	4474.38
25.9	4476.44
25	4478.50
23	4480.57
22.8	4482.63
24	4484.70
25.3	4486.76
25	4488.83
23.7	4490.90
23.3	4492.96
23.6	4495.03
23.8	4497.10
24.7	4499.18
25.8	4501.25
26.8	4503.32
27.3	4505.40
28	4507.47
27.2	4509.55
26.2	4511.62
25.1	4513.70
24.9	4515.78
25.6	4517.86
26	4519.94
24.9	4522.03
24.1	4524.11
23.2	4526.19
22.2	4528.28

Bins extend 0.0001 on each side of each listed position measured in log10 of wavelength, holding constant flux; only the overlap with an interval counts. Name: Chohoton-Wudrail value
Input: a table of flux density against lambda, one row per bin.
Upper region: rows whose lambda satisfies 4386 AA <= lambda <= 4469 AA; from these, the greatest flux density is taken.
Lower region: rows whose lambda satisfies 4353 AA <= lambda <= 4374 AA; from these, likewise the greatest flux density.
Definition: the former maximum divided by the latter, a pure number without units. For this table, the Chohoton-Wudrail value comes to 0.95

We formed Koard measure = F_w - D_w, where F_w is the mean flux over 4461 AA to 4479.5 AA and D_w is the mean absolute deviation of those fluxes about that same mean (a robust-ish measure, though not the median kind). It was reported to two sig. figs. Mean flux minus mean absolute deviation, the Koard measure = 23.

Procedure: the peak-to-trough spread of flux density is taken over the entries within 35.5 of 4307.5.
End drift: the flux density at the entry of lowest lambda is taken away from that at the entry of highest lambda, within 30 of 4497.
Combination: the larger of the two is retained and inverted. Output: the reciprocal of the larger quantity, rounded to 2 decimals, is 0.12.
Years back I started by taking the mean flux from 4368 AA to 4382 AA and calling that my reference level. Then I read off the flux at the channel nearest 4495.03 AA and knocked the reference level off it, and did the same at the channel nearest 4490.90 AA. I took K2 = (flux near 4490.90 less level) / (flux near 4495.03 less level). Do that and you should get 1.1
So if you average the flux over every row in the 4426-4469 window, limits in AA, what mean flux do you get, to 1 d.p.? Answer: 23.3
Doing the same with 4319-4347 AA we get 19.6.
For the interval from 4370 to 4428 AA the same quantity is 22.1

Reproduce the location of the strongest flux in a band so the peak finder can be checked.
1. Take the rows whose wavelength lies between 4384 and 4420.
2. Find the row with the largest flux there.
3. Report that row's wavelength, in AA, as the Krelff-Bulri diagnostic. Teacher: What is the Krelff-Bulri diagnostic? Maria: 4419.09 AA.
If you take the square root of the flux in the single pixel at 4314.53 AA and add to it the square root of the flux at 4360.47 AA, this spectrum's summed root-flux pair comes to 9.42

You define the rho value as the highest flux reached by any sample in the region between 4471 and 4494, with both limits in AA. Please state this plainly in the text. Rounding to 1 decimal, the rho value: 25.9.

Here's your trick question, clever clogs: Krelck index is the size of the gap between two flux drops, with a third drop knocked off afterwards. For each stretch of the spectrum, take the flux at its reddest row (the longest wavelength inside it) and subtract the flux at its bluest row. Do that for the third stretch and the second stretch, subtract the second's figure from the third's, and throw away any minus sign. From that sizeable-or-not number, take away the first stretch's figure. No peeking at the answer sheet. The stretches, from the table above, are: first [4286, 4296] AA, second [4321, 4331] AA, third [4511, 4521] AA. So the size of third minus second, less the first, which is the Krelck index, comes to 1.6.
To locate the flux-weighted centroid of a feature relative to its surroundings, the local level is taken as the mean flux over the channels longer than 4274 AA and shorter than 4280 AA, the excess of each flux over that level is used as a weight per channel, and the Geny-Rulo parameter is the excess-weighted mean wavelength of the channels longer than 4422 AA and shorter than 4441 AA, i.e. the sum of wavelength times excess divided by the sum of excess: 4430.4 AA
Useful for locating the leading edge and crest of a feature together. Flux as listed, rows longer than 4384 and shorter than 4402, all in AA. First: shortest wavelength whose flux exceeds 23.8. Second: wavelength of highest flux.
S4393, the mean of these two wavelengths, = 4394.7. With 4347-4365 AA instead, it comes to 4361.5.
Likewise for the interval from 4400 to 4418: 4417.1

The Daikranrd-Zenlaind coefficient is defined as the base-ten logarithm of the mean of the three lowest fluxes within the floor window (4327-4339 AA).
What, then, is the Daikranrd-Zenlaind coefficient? 1.27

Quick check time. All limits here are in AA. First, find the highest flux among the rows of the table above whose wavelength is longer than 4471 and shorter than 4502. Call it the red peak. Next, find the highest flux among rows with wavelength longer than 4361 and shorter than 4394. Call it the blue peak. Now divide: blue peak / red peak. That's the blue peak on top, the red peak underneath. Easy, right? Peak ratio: 1.00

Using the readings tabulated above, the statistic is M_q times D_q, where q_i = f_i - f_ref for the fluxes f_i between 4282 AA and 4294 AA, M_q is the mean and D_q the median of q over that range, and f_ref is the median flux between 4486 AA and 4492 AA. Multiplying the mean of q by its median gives 31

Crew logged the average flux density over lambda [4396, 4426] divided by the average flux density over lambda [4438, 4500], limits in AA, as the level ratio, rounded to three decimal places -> 0.959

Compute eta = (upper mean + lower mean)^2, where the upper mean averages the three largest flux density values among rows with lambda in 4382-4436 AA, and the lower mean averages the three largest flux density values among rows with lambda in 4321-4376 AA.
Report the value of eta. 2460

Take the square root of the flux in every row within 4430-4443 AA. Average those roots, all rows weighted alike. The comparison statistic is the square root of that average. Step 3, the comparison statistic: 2.19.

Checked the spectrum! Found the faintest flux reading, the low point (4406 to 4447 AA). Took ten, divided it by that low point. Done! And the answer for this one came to 0.48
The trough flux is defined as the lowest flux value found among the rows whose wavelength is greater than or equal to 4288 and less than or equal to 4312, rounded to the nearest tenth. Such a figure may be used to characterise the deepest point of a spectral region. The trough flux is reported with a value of 15.3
